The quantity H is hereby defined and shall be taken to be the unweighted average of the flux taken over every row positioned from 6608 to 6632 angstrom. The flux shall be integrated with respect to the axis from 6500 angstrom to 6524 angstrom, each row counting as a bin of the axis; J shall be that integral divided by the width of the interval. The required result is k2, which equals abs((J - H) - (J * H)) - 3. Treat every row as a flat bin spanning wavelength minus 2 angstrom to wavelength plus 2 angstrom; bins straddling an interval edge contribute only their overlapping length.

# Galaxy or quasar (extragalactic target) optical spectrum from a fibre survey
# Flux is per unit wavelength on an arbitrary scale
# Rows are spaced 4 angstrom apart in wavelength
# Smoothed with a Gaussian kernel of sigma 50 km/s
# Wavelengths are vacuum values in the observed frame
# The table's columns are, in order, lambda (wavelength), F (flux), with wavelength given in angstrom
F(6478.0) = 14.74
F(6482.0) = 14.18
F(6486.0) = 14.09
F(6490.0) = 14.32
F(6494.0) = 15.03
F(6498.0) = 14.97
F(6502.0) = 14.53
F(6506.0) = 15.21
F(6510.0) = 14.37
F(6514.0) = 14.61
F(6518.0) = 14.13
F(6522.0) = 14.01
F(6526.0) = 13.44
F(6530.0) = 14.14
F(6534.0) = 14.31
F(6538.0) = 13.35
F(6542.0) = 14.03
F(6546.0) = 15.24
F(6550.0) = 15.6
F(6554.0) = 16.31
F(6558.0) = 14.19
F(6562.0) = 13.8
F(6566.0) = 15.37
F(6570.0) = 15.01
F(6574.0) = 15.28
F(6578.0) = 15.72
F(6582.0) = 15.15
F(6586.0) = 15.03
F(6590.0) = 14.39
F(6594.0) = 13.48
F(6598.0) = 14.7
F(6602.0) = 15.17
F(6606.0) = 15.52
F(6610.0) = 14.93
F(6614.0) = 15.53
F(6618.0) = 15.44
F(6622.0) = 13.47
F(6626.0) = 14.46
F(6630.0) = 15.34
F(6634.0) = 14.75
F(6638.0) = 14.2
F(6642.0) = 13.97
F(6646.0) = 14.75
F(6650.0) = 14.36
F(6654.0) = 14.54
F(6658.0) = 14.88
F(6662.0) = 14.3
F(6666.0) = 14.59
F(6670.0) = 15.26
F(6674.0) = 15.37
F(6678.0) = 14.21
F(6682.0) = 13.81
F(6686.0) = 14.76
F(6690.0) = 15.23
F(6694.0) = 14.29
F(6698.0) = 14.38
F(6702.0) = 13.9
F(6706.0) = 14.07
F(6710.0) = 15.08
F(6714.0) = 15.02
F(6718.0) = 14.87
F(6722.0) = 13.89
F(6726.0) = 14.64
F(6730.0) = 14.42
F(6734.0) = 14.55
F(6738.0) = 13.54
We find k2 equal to 213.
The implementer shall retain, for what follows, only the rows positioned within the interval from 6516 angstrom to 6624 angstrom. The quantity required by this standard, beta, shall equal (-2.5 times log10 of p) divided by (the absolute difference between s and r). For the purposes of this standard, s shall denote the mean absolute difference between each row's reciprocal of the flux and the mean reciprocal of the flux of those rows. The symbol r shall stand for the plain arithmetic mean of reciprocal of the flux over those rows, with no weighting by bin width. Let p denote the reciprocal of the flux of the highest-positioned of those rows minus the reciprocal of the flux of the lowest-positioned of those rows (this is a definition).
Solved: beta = 95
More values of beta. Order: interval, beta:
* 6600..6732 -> 93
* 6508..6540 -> 82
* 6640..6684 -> 115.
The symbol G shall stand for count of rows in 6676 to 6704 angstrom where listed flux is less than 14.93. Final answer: 6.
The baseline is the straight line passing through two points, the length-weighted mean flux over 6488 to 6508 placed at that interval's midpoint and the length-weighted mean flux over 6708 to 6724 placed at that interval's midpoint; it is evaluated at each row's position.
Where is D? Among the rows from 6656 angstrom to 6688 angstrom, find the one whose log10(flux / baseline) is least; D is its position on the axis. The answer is 6682.0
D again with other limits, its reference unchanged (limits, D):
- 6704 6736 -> 6722.0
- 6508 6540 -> 6538.0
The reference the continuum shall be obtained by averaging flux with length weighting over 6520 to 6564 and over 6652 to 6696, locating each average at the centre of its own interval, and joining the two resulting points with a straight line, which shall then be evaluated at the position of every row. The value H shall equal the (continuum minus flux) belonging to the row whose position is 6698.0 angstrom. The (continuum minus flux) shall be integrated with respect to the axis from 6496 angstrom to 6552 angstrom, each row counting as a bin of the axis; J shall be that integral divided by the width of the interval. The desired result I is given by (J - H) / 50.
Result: -0.008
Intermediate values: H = 0.3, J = -0.06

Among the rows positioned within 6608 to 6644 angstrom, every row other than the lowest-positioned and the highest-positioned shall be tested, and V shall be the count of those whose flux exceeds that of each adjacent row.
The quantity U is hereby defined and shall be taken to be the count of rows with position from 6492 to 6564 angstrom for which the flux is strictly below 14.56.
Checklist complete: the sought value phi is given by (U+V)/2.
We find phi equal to 6.5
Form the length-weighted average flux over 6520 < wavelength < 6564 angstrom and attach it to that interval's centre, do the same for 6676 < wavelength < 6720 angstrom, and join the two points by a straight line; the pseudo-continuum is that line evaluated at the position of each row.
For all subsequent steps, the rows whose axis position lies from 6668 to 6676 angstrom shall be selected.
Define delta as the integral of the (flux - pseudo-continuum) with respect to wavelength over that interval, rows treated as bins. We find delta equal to 7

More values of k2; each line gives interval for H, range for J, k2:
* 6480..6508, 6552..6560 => 219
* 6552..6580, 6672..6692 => 219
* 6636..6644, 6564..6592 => 209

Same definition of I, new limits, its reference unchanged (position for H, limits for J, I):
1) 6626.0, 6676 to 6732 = 0.003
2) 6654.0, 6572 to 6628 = -0.009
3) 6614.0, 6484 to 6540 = 0.020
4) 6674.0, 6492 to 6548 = 0.014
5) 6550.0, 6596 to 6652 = 0.020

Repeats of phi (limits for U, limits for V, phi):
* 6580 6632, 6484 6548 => 4.0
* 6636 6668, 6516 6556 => 3.0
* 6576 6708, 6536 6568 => 8.0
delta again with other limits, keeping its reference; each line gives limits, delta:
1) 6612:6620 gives 8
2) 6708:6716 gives 4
